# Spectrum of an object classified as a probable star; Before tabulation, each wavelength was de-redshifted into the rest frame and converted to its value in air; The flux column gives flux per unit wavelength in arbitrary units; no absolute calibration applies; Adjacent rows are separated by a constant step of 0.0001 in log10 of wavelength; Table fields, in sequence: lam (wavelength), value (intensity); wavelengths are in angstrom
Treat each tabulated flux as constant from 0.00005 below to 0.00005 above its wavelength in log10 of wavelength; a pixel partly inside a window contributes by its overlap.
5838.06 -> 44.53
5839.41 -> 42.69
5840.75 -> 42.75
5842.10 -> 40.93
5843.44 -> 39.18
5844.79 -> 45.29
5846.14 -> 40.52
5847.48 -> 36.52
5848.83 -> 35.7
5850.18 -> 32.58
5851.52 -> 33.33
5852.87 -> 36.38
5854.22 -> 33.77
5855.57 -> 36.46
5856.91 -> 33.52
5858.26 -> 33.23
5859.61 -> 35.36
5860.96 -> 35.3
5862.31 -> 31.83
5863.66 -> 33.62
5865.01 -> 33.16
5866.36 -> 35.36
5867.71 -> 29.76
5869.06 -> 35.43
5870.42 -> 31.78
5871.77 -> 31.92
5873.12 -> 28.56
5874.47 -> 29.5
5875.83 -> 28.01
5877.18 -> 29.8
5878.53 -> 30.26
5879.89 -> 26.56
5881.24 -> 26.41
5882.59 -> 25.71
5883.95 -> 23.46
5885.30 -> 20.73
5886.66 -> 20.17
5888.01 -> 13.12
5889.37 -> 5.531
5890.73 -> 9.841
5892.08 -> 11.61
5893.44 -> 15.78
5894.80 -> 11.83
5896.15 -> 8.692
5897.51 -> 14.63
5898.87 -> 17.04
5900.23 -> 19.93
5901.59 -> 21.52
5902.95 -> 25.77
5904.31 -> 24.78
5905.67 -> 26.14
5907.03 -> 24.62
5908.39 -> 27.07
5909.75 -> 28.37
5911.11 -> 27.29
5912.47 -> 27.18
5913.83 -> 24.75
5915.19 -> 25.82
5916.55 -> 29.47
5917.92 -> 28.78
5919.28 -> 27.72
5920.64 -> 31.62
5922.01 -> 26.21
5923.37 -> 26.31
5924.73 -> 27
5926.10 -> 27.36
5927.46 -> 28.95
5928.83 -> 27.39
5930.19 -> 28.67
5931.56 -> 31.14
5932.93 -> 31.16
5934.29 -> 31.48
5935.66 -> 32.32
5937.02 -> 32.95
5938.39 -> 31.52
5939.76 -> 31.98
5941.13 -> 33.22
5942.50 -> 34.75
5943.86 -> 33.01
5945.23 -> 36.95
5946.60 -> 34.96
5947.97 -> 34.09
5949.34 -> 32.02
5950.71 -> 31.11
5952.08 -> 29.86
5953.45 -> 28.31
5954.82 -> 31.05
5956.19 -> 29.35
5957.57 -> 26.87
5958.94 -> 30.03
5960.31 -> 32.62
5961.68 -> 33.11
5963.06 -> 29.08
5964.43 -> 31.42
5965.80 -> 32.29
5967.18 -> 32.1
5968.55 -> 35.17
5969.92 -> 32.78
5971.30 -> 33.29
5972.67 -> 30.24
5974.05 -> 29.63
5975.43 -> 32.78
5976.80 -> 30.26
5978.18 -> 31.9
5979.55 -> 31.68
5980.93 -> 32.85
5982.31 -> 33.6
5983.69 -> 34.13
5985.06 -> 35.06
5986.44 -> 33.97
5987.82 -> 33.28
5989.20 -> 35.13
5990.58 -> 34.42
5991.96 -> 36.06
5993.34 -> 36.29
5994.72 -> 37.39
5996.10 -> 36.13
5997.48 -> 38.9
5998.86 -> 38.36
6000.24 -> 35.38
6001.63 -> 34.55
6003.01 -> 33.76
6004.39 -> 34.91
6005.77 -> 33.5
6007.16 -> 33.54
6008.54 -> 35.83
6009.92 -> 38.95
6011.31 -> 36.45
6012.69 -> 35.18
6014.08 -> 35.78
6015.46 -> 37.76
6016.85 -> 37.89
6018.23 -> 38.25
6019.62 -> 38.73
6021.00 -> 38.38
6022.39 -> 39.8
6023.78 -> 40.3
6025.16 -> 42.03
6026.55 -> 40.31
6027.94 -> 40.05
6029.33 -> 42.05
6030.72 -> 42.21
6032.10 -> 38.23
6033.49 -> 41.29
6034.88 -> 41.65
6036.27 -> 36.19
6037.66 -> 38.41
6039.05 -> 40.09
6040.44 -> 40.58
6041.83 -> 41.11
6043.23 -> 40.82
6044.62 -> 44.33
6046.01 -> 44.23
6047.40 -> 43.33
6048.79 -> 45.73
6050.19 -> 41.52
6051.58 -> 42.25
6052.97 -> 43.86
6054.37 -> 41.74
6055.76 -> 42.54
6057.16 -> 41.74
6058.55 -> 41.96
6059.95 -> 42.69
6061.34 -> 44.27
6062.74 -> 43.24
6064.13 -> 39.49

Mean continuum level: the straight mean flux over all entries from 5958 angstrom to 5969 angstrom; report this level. 32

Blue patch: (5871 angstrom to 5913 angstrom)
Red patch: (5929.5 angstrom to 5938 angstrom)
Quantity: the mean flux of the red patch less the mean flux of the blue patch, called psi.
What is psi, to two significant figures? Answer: 9.3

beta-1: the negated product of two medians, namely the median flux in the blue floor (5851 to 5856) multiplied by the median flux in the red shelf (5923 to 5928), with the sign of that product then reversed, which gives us -953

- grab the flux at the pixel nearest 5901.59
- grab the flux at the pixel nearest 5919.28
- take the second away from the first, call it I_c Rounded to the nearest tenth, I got -6.2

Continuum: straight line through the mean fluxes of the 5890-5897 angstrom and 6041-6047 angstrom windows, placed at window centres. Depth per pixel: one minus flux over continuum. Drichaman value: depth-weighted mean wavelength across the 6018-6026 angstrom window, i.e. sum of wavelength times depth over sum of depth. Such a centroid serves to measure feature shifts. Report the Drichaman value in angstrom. 6022.8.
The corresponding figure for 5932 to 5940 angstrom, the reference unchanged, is 5936.2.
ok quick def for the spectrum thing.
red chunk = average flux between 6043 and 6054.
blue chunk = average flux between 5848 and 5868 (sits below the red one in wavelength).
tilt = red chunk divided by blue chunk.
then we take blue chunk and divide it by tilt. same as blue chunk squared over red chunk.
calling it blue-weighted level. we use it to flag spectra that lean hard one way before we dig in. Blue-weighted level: 27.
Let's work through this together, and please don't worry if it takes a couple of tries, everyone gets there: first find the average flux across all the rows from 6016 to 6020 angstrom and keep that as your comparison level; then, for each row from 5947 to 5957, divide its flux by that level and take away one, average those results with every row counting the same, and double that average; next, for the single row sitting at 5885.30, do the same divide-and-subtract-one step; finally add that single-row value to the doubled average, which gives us -0.8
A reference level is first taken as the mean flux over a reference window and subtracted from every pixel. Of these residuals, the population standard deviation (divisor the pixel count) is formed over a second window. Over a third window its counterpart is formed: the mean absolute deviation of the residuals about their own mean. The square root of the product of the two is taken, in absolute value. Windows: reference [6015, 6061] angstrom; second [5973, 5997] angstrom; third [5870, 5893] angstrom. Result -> 3.8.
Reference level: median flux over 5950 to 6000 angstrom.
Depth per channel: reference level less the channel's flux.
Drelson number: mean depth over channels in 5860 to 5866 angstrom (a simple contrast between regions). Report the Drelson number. -1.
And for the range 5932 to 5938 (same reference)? 1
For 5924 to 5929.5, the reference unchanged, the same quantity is 5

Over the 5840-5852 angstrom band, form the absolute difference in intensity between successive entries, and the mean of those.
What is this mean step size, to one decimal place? 2.9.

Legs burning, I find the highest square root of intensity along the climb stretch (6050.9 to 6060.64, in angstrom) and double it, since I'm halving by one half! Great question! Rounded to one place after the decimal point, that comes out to 13.2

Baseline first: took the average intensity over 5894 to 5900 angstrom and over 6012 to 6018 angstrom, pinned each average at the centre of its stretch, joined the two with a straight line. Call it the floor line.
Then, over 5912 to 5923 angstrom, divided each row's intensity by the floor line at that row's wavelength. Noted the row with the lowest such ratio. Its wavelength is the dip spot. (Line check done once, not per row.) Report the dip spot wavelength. 5922.01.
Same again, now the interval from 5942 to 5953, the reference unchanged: 5952.08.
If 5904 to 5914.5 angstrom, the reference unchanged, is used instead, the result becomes 5913.83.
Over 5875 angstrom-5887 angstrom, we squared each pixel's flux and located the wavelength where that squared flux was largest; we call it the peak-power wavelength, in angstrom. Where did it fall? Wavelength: 5878.53 angstrom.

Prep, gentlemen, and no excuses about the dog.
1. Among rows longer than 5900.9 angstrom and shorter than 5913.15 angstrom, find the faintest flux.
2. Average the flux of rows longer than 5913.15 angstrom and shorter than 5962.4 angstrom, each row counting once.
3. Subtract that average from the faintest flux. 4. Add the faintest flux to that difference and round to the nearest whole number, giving 13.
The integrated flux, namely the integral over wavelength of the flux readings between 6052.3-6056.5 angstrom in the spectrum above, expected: 179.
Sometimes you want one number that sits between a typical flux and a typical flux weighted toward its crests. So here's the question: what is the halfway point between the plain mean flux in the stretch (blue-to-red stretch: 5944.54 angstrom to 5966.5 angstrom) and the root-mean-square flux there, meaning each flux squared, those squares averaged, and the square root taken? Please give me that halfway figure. 31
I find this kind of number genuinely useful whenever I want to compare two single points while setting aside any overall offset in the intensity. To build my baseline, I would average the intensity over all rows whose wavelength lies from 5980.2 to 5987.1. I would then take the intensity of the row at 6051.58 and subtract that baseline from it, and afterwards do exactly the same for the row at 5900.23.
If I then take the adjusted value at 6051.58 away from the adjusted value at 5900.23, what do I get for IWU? -22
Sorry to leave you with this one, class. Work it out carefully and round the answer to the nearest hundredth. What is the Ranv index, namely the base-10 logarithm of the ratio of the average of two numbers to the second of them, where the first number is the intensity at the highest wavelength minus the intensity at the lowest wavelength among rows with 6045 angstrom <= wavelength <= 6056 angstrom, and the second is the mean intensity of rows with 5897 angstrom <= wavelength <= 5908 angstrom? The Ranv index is -0.34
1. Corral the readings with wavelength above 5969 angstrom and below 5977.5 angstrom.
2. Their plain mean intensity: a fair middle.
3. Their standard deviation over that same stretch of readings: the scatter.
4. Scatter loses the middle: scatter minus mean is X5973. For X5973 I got -30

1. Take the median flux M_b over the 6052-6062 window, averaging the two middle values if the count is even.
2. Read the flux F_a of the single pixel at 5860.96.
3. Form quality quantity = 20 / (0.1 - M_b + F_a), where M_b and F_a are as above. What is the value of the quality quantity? -2.8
